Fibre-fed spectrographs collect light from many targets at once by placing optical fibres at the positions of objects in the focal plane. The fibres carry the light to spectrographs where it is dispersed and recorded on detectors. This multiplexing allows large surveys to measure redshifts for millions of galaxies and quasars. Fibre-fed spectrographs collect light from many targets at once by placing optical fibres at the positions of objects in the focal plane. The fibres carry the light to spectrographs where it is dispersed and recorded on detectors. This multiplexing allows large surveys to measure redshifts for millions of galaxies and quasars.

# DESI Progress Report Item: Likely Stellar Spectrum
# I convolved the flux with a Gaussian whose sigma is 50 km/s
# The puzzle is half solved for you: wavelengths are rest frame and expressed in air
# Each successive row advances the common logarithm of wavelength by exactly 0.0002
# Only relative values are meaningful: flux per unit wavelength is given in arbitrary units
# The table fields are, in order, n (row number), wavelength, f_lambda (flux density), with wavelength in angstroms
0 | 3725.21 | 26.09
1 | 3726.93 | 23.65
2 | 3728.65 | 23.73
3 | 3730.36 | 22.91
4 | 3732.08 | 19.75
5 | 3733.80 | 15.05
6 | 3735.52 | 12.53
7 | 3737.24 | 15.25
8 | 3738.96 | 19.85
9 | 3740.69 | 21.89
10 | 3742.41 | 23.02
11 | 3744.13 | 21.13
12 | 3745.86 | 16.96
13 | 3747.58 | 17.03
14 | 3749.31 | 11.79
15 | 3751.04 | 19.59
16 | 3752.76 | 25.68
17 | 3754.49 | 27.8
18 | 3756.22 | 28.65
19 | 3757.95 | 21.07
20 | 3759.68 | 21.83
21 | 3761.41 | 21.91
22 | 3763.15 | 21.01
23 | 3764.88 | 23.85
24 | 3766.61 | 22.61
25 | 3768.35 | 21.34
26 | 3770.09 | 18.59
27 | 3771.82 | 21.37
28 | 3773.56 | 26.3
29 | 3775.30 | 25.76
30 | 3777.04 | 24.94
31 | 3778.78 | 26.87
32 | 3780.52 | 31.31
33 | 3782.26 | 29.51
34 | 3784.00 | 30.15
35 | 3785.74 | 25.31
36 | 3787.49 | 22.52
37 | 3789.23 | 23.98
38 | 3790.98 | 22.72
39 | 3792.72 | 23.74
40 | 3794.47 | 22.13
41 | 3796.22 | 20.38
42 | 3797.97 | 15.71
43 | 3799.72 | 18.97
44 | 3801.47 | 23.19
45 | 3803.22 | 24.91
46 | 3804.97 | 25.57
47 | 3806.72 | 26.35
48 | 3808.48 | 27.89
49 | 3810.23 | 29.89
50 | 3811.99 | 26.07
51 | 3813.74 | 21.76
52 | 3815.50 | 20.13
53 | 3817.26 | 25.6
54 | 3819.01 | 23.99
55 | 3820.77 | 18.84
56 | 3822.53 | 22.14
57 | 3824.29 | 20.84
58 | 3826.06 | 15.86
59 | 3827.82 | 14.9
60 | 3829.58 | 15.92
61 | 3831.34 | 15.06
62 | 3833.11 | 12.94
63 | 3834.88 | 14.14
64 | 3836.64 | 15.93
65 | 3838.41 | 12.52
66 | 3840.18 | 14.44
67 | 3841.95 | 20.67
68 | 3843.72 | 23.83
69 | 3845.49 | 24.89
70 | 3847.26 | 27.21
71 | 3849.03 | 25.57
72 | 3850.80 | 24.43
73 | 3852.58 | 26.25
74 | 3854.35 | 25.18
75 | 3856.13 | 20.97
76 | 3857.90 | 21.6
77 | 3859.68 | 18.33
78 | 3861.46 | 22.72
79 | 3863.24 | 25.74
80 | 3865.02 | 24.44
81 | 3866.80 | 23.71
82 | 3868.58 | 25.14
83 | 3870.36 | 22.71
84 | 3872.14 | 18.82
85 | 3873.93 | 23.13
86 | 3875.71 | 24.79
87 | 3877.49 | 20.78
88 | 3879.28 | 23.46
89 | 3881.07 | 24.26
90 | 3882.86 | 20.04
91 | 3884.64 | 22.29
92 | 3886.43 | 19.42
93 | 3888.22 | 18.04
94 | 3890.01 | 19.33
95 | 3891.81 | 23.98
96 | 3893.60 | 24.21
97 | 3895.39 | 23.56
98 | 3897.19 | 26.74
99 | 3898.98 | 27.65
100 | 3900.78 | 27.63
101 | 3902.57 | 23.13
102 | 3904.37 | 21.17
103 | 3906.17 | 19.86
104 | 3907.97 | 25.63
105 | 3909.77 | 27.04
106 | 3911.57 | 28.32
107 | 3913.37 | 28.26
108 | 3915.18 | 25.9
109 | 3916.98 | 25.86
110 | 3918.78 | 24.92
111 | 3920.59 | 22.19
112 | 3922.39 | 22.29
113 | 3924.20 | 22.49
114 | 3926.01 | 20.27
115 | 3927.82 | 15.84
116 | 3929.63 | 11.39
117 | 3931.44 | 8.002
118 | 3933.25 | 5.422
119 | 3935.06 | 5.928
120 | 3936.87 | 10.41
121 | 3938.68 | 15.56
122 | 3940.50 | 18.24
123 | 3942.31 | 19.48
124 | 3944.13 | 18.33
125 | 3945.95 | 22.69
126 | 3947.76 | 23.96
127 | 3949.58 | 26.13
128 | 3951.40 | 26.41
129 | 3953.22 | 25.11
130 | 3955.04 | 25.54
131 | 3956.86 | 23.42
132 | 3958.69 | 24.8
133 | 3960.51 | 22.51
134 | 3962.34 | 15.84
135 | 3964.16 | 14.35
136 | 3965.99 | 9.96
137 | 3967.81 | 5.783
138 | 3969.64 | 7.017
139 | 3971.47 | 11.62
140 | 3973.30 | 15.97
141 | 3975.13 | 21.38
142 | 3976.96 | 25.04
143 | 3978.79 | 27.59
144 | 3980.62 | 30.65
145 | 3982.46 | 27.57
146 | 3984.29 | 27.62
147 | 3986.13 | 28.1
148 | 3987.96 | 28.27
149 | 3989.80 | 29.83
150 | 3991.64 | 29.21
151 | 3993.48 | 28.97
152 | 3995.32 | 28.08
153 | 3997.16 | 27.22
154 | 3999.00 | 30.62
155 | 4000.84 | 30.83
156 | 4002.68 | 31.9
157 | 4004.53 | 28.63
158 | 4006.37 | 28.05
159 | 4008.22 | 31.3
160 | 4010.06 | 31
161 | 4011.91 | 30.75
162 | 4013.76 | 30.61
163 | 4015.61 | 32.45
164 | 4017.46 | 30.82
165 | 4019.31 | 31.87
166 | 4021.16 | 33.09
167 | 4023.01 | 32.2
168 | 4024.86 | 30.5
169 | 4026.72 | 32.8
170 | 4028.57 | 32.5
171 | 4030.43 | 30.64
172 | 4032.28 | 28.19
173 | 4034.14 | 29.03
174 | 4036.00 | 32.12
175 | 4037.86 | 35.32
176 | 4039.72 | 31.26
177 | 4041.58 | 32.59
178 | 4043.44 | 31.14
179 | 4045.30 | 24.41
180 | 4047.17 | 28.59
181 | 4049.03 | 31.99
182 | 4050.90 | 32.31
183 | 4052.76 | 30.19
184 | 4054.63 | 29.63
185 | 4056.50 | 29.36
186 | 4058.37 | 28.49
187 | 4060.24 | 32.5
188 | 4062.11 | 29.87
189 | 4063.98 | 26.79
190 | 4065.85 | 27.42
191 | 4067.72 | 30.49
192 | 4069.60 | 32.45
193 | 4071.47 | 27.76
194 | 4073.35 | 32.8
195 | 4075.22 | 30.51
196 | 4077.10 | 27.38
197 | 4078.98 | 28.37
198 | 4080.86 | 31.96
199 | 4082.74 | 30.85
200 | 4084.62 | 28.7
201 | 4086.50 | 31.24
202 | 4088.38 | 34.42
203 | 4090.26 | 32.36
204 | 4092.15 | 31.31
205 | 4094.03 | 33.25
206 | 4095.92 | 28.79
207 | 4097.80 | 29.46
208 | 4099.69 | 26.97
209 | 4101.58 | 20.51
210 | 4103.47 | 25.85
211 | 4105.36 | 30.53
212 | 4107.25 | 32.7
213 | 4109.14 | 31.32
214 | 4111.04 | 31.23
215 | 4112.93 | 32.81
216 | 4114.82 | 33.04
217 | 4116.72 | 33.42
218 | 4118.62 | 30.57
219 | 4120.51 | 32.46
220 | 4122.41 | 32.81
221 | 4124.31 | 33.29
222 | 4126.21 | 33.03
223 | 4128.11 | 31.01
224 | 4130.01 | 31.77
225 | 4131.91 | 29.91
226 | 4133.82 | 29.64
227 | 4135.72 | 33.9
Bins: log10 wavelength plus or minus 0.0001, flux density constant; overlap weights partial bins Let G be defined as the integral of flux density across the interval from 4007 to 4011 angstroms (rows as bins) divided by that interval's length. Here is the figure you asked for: 30.9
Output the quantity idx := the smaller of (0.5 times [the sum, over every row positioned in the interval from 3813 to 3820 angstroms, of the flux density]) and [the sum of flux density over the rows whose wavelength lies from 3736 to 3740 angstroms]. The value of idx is 35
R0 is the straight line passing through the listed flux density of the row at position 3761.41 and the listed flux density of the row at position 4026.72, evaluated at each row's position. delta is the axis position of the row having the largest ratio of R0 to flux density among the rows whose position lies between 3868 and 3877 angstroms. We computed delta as 3872.14 angstroms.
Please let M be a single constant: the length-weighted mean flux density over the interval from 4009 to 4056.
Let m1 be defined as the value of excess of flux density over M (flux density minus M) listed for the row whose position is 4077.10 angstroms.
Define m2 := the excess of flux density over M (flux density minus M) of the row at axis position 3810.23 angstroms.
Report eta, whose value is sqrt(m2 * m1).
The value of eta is 2.0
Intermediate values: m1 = -4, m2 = -1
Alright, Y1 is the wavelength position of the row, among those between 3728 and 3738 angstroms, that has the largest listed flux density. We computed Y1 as 3728.65 angstroms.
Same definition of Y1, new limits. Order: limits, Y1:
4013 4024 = 4021.16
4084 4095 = 4088.38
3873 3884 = 3875.71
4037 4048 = 4037.86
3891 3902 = 3898.98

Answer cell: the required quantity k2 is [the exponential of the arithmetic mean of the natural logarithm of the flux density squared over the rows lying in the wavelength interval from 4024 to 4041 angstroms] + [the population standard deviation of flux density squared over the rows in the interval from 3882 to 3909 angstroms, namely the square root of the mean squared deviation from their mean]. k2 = 1121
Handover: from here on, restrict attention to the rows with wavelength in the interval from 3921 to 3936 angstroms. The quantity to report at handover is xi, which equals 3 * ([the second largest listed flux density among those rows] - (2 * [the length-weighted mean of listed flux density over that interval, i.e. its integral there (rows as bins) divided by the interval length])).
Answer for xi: -18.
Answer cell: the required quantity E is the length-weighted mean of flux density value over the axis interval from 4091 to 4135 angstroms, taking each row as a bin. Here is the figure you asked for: 31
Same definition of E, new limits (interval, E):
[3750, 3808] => 24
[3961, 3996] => 22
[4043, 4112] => 30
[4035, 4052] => 31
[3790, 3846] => 21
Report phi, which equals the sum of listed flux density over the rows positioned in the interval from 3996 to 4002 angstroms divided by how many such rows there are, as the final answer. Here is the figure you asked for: 30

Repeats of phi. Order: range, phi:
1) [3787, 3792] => 23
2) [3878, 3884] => 23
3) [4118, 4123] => 32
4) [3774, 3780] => 26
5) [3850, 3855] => 25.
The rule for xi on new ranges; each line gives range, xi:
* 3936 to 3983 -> -36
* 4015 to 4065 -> -85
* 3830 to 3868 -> -47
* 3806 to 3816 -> -69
